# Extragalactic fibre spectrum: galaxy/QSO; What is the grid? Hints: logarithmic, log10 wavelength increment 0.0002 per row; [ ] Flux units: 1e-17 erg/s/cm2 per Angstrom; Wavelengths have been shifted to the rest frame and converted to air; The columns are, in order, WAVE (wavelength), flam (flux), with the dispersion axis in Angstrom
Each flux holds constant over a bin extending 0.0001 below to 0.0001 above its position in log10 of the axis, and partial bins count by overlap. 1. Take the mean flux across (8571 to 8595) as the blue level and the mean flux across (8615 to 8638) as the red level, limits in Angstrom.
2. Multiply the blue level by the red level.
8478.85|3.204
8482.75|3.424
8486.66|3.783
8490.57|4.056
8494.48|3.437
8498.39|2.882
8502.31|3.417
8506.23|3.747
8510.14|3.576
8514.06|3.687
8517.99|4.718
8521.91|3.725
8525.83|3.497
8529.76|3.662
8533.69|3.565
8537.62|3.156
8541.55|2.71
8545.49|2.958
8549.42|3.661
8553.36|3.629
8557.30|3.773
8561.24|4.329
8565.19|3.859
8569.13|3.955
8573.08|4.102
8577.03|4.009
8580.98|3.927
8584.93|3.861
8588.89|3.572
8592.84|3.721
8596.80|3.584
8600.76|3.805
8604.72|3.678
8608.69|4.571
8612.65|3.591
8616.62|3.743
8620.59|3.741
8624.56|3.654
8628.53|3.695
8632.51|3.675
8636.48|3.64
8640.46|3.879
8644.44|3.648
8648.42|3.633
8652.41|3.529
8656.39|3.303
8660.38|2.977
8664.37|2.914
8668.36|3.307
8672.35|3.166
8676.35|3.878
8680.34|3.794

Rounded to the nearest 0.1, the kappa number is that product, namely 14.3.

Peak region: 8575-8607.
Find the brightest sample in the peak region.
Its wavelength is 8577.03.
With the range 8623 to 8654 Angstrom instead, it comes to 8640.46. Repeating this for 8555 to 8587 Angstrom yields 8561.24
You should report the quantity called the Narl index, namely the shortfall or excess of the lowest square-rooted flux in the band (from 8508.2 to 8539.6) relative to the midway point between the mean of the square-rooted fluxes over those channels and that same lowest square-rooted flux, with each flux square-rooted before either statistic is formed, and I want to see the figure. -0.072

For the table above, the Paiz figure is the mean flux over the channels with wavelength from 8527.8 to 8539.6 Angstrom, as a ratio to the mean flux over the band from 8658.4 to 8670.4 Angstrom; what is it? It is 1.13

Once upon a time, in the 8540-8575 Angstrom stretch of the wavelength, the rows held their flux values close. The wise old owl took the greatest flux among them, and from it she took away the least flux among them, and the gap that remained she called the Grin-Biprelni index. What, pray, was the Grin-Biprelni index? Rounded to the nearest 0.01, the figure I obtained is 1.62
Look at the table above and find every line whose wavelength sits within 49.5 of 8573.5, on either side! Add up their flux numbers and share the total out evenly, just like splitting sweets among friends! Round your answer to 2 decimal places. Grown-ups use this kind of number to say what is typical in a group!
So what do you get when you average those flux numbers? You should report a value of 3.71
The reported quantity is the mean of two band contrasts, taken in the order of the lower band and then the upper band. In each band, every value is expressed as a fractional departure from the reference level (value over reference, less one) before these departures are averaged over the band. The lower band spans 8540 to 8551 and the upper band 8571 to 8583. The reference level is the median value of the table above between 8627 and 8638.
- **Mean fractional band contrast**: -0.03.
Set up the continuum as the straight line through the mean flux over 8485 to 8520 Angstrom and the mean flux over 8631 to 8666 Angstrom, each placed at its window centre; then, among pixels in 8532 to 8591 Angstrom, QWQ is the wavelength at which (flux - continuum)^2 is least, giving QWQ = 8588.89 Angstrom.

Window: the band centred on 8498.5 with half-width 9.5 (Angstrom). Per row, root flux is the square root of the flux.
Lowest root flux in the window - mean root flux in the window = -0.17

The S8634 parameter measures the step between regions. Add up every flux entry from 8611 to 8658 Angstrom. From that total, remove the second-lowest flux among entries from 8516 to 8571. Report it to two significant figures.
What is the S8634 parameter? 41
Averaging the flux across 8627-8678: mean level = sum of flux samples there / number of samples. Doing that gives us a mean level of 3.48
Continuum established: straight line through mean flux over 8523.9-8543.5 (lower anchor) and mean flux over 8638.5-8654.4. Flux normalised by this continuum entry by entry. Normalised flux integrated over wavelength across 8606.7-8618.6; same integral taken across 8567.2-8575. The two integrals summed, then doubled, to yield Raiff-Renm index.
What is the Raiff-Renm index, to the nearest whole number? 45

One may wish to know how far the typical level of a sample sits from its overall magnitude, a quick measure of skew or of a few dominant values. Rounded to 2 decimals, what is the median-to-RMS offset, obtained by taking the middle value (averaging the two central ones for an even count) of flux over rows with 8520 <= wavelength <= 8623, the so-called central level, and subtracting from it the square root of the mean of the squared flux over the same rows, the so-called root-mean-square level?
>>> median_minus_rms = 0.00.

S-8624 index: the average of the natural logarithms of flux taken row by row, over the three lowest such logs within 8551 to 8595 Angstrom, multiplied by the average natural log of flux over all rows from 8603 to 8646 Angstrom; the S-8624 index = 1.71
